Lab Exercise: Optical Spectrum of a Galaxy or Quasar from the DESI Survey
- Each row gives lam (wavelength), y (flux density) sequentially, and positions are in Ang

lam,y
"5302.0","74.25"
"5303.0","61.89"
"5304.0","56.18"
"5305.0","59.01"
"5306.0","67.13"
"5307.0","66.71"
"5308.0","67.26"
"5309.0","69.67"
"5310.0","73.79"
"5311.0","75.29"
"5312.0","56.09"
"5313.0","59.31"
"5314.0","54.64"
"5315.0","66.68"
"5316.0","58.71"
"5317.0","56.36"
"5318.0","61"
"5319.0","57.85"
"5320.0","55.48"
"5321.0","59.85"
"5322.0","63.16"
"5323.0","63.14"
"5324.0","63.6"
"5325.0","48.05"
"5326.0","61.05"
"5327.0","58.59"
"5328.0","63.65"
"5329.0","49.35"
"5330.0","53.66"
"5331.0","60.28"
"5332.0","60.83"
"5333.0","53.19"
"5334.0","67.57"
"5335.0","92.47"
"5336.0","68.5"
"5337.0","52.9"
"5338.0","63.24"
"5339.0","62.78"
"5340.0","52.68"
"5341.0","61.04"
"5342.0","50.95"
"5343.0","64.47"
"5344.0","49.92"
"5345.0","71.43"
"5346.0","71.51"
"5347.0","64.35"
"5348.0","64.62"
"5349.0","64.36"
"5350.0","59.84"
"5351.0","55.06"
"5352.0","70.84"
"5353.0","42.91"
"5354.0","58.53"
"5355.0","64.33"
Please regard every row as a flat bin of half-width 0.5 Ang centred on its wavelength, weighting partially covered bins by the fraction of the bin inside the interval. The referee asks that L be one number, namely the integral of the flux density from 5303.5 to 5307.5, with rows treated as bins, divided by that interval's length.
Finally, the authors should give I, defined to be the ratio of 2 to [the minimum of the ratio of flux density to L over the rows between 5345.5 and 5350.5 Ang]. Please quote 2.08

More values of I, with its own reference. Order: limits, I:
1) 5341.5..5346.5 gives 2.49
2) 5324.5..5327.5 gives 2.59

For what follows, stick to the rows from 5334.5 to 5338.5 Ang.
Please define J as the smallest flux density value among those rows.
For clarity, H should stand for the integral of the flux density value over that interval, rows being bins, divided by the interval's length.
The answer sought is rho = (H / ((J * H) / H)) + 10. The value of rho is 11.3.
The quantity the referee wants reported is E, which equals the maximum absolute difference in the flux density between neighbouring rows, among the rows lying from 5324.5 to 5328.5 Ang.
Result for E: 13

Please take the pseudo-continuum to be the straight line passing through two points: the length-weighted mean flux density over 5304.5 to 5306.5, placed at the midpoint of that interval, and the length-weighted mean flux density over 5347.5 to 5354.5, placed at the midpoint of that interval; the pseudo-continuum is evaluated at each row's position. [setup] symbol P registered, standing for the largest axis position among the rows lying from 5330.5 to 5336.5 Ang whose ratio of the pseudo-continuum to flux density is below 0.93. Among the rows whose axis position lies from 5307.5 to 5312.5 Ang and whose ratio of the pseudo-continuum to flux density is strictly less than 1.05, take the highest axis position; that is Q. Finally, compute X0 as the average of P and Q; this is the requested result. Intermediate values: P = 5336.0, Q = 5311.0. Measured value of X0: 5323.5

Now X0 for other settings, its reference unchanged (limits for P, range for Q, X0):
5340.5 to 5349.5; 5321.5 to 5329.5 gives 5338.5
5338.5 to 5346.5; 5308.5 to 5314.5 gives 5328.5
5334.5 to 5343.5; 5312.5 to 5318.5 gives 5327.0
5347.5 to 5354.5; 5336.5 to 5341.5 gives 5346.5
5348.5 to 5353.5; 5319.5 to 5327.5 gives 5339.5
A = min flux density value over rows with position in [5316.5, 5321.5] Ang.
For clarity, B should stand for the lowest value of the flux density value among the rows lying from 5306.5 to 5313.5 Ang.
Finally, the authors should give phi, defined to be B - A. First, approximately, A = 55.48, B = 56.09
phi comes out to 1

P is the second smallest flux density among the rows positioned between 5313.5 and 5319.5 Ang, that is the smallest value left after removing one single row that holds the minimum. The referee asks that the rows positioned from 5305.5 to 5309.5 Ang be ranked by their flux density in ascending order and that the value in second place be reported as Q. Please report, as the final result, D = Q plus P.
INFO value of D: 123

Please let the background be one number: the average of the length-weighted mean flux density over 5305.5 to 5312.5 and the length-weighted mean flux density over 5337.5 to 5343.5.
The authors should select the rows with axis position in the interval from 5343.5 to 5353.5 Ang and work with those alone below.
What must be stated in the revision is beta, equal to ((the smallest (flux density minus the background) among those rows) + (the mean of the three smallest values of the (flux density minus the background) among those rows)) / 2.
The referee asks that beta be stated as -17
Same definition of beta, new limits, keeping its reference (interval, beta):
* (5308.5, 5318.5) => -8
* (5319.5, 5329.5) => -14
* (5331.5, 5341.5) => -11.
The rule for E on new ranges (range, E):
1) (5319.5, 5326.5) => 16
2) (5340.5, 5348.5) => 22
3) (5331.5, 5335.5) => 25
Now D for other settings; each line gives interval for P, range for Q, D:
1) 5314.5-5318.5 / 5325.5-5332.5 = 112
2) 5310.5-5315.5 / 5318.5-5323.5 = 114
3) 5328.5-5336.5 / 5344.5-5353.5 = 108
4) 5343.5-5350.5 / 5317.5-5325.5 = 115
